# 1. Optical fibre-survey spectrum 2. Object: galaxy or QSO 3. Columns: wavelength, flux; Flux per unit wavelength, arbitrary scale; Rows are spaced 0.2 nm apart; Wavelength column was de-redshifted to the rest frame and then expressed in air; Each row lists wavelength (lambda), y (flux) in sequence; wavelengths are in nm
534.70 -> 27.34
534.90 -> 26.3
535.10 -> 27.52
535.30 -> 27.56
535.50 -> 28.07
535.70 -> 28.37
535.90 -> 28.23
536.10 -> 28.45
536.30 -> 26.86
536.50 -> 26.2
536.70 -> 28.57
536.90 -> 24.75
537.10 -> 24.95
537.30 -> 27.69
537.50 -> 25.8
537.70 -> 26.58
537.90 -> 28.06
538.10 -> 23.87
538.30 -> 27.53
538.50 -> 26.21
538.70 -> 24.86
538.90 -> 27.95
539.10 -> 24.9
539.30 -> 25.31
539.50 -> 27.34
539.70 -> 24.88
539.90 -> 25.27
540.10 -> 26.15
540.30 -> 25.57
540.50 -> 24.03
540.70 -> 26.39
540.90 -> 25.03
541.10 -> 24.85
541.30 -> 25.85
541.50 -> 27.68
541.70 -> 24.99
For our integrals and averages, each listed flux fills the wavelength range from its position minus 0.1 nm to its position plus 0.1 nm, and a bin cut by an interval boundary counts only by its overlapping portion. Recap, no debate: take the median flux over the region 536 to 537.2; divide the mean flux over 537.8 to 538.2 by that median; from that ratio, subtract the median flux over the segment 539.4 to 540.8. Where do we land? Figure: -24.6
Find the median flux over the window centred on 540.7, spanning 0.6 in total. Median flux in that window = 25.0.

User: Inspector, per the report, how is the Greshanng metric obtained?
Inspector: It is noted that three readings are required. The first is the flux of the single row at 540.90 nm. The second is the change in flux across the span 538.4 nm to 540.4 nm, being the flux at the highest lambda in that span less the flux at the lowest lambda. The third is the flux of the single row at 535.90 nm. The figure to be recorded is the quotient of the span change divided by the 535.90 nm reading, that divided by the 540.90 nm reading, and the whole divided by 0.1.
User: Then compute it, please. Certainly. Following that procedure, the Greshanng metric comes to -0.009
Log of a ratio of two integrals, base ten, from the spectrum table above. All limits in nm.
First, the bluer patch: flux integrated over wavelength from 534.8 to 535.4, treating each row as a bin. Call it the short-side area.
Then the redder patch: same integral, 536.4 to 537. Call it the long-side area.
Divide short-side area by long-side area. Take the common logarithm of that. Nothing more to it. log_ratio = 0.010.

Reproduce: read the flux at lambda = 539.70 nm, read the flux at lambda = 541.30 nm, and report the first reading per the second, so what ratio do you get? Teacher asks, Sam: 0.96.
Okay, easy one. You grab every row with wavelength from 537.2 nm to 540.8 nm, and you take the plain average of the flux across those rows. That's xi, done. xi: 26.0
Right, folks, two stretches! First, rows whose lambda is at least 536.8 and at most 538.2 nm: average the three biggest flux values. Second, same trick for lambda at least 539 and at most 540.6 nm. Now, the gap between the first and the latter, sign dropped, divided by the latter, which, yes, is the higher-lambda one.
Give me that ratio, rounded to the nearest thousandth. 0.041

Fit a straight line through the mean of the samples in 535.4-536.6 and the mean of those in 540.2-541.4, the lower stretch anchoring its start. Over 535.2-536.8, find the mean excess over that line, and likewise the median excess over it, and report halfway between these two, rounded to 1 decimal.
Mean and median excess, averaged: 0.2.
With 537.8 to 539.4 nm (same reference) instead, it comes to -0.4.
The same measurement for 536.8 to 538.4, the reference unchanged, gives -0.7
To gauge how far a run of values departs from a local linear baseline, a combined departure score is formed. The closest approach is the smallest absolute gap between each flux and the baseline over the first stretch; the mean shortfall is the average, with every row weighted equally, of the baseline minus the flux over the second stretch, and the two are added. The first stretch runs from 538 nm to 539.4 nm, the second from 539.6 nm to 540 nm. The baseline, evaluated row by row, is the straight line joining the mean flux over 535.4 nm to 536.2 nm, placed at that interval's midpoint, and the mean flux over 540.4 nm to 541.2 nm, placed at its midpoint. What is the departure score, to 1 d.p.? 1.0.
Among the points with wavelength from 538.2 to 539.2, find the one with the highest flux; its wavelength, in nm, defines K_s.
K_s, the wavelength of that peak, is 538.90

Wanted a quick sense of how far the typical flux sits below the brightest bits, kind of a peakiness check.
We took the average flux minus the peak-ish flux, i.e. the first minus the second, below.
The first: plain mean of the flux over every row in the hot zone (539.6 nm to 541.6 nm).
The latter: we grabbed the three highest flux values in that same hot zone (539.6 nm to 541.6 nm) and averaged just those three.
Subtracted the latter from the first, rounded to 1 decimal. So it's -1.2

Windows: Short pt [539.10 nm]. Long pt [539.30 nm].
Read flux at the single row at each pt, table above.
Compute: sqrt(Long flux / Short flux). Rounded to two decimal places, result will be 1.01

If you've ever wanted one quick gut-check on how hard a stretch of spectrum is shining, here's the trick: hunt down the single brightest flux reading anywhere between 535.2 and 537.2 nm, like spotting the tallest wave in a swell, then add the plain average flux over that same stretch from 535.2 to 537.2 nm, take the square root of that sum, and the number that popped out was 7.47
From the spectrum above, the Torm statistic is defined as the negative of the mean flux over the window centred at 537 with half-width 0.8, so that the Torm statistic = -26.4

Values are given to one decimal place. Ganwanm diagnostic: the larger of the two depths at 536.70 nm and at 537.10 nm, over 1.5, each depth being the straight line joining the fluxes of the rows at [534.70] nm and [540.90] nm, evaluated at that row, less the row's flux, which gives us 1.0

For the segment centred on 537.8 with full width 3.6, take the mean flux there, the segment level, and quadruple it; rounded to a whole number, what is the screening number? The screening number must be 106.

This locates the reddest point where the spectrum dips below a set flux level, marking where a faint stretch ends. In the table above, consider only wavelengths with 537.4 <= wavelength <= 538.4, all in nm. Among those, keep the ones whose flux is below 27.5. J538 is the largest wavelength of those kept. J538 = 538.10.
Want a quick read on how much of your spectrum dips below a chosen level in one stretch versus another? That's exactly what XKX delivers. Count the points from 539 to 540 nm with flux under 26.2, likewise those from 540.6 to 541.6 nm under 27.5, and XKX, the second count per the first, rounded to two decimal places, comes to 1.00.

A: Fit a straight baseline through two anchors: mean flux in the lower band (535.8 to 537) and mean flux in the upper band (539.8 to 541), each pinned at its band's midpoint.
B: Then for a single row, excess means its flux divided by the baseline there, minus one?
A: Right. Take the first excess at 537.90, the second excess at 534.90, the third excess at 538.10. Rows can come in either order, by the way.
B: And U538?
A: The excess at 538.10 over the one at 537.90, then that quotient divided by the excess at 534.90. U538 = 30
